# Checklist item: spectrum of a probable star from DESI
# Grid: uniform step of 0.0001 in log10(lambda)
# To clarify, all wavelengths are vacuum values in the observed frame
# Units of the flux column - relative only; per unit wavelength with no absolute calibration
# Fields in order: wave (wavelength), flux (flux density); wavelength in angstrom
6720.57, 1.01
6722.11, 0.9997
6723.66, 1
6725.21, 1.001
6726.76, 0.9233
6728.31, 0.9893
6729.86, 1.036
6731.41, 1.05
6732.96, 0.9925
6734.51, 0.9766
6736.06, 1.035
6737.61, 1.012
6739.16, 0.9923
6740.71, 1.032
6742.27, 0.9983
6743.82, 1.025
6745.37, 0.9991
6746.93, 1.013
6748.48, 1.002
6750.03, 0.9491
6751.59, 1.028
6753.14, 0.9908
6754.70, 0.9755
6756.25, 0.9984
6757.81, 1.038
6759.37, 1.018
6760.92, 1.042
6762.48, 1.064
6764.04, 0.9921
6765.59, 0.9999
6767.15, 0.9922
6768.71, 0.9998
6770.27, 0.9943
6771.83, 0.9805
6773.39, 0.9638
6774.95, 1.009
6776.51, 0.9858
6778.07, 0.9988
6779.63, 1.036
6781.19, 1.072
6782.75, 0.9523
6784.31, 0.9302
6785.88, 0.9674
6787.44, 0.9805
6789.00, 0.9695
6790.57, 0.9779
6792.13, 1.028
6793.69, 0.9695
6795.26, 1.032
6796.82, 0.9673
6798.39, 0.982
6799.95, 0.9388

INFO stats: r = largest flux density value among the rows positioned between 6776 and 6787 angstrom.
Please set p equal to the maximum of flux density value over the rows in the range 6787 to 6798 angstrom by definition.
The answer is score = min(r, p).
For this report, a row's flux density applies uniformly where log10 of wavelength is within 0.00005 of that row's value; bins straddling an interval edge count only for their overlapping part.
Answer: 1.03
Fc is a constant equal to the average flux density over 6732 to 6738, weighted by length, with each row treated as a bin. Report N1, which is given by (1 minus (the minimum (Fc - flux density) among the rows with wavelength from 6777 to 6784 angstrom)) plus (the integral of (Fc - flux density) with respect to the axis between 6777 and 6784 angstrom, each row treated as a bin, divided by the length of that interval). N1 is 1.06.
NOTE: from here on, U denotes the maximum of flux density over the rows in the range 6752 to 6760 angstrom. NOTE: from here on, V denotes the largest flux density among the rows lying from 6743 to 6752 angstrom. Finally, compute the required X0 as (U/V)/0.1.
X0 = 10.10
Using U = 1.038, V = 1.028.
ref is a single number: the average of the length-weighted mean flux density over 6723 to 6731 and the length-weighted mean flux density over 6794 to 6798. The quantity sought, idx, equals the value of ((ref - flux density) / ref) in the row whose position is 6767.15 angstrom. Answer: 0.000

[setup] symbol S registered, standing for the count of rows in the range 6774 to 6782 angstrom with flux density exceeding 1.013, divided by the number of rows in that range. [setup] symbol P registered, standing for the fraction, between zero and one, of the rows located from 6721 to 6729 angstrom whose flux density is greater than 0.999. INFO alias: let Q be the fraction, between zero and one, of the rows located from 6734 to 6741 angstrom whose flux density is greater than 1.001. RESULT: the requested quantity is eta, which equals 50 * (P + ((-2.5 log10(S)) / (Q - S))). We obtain 279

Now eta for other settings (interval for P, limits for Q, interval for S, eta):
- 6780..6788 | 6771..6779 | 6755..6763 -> -10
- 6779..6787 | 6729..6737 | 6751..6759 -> 269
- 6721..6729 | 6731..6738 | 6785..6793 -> 248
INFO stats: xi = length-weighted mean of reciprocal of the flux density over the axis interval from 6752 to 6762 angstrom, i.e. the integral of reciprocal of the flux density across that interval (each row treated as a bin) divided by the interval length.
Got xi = 0.99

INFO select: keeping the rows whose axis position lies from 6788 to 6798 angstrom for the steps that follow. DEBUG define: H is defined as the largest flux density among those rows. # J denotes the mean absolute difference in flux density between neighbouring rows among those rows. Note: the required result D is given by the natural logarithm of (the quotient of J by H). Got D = -3.1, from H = 1.032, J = 0.049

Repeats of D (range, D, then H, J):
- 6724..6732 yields -3.0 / 1.05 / 0.051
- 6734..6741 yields -3.4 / 1.035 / 0.035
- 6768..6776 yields -3.9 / 1.009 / 0.020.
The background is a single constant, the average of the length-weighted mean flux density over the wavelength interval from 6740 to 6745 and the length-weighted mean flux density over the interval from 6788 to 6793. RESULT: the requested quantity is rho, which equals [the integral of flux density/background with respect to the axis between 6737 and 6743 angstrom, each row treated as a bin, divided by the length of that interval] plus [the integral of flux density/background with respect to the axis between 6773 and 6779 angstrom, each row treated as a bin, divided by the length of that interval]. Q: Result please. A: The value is 1.99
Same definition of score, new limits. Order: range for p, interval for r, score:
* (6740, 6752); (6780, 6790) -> 1.03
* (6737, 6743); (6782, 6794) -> 1.03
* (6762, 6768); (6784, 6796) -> 1.03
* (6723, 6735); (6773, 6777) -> 1.01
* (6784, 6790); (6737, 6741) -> 0.98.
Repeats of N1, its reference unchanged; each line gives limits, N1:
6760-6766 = 1.04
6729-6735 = 1.03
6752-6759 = 1.03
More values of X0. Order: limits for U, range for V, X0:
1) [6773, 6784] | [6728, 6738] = 10.21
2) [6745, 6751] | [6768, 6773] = 10.13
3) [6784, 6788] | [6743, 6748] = 9.57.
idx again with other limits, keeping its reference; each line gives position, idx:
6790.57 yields 0.015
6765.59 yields -0.007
